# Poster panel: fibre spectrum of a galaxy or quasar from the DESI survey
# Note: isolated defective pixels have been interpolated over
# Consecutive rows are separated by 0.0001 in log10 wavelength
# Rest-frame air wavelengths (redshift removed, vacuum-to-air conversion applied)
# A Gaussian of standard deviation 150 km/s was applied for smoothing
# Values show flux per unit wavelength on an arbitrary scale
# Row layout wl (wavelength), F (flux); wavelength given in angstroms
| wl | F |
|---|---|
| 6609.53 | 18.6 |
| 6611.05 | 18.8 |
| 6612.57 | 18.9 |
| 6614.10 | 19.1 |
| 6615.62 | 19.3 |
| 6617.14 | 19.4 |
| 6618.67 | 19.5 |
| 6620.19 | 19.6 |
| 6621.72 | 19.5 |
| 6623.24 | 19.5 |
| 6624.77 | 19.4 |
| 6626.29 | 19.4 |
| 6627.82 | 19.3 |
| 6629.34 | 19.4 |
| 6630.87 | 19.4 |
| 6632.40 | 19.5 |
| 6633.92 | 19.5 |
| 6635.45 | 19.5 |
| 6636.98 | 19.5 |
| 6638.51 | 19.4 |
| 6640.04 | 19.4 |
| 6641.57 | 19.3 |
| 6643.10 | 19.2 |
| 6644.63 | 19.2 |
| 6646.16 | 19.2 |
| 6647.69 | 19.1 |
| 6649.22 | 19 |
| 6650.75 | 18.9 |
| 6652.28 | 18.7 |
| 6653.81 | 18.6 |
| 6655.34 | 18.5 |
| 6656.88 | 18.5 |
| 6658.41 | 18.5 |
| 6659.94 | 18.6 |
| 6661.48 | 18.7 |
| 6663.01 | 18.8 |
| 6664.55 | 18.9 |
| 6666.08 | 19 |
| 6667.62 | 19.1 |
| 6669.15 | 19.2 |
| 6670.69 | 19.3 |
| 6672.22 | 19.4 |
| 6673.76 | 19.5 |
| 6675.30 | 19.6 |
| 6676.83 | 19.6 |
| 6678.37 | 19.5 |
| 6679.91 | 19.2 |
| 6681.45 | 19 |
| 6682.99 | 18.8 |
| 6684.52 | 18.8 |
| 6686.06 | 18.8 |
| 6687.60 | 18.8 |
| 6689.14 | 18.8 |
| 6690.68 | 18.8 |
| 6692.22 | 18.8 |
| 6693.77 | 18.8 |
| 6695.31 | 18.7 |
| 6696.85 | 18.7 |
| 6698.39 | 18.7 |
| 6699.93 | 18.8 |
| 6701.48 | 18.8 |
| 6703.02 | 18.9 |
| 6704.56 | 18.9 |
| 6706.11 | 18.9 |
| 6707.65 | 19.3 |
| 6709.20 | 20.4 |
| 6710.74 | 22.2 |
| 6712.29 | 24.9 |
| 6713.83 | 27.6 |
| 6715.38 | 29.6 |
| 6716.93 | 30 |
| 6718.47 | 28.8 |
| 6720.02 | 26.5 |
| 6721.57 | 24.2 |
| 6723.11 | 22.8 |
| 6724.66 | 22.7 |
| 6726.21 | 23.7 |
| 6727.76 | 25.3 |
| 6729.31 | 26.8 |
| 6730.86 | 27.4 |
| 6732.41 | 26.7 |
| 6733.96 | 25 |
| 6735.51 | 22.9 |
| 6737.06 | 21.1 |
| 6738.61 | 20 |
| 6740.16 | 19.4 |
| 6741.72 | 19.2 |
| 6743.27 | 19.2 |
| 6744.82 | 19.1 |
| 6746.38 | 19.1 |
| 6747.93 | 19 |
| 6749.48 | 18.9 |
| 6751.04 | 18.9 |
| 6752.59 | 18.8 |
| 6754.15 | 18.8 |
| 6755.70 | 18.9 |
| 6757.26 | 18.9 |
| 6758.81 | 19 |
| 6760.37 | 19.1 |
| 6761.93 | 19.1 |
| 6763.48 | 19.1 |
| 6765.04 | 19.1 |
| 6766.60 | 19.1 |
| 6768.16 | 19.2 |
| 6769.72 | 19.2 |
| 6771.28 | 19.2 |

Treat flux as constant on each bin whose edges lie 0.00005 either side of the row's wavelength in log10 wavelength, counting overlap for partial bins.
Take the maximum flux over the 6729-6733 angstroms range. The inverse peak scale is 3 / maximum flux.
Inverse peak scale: 0.109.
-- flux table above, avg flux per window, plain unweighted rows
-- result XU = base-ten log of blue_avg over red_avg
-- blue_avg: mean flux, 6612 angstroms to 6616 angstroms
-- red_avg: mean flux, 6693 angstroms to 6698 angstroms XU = 0.01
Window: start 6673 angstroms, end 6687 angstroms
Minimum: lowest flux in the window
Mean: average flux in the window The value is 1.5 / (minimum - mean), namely -4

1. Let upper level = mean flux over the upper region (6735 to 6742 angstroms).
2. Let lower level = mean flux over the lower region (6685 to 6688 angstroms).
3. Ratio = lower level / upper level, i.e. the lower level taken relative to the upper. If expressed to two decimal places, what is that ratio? 0.92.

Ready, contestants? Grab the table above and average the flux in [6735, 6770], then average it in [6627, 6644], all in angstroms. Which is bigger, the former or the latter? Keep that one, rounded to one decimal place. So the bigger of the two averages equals 19.4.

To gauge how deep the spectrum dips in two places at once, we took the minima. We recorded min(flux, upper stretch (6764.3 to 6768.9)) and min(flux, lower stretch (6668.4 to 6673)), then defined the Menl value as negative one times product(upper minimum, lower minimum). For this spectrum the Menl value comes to -367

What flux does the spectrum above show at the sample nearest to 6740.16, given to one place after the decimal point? 19.4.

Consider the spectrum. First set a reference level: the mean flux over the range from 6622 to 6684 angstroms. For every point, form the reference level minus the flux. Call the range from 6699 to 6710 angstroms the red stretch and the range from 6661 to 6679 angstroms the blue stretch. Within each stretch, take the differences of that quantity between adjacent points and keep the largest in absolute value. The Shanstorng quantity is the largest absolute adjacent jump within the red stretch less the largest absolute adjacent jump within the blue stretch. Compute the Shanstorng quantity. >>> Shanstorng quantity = 1.0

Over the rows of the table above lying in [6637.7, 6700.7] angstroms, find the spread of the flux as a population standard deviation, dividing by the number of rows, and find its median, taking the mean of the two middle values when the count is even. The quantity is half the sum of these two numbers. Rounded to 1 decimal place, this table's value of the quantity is 9.6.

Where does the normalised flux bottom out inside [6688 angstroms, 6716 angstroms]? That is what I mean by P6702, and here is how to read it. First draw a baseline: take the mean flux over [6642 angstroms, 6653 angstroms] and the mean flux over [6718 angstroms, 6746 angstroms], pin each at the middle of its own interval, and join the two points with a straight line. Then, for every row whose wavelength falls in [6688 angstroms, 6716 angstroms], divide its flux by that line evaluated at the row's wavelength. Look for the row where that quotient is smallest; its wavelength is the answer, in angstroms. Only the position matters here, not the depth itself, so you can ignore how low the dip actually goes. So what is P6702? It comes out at 6706.11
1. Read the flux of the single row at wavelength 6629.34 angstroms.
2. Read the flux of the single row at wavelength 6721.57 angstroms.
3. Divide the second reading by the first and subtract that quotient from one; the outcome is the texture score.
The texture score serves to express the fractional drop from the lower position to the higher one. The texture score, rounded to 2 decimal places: -0.25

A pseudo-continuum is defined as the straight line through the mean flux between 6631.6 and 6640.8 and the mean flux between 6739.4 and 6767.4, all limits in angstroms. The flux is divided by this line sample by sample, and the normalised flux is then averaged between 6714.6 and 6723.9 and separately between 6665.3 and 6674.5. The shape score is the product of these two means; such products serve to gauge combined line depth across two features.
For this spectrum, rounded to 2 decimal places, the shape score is 1.40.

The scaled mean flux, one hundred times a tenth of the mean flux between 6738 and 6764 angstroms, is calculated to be 191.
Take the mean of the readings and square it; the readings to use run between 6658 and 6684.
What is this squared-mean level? 365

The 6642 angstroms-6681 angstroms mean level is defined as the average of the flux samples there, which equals 19.0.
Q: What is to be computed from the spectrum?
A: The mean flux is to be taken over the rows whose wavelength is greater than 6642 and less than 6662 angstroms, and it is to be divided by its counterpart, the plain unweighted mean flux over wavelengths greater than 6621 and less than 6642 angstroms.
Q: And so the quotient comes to 0.97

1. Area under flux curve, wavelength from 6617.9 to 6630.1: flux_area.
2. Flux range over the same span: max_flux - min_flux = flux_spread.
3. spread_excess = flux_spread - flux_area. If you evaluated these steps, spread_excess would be -237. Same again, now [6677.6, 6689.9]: -233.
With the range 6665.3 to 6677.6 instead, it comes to -237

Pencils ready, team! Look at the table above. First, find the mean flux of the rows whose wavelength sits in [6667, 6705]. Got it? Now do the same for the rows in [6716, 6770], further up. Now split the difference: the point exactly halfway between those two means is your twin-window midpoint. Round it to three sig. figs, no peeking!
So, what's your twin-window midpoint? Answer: 20.3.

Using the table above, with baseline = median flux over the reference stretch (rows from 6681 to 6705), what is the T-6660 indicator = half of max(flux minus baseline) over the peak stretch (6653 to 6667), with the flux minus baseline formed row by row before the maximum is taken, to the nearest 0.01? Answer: 0.10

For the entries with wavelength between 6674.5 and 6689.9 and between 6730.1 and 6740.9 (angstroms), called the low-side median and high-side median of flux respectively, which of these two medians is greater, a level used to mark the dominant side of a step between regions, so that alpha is 23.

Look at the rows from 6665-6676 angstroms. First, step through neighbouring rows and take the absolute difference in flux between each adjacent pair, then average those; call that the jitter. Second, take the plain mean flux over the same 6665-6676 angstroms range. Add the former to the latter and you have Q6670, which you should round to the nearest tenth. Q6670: 19.4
